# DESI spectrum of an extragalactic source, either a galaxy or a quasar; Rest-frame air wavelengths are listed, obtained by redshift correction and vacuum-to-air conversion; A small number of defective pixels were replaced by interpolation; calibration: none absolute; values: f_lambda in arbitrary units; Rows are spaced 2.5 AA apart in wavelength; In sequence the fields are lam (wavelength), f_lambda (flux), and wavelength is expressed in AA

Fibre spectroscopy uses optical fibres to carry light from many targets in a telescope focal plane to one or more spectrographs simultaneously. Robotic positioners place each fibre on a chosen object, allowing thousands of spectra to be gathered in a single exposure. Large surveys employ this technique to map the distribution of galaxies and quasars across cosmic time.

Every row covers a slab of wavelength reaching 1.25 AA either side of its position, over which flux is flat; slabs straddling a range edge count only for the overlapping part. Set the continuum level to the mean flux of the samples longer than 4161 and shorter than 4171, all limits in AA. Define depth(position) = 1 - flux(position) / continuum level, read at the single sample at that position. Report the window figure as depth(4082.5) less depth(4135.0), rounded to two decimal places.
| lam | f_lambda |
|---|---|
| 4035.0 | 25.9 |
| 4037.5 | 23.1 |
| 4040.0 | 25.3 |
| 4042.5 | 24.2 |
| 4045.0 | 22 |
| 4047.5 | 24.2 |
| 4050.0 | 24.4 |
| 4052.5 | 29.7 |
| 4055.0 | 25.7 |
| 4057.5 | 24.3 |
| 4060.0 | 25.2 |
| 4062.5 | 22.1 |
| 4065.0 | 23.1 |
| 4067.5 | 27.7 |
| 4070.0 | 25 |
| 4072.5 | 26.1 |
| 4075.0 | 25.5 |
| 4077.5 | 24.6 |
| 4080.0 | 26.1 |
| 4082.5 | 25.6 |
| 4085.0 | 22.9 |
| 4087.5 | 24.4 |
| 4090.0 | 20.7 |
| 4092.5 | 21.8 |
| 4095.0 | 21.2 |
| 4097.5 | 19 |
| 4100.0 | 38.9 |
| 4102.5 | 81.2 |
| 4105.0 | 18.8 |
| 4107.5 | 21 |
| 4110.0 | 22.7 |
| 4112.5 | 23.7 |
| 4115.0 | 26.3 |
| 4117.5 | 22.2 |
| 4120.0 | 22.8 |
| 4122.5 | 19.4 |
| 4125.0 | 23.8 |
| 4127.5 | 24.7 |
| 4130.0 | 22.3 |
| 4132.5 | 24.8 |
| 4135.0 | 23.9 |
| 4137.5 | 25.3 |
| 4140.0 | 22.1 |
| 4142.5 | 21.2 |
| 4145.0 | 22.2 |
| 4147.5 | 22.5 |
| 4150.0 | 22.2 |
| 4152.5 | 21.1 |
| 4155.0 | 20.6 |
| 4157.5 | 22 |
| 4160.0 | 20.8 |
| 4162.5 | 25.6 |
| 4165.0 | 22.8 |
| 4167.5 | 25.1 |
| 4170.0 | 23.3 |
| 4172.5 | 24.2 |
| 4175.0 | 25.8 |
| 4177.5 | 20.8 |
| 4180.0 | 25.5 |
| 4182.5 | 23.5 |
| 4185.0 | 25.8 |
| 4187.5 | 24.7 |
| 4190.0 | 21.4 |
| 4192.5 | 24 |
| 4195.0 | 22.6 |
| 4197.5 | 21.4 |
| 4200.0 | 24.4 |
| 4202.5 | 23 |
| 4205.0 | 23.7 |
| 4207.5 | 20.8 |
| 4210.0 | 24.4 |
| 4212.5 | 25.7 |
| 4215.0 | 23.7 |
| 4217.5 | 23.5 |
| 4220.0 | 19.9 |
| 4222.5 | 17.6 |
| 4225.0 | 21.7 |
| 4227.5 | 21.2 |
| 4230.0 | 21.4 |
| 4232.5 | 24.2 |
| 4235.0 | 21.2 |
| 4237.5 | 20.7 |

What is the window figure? -0.07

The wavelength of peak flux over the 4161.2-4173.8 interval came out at 4162.5 AA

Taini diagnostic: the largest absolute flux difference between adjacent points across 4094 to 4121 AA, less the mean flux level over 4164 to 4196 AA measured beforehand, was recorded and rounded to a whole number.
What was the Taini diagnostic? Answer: 39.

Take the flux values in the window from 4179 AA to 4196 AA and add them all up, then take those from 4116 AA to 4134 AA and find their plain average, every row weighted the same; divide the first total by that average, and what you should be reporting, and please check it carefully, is 7.3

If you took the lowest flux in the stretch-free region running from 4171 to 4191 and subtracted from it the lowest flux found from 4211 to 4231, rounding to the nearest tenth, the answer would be 3.2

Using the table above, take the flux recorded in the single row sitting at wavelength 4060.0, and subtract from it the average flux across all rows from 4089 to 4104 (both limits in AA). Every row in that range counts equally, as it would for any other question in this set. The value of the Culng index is -8.6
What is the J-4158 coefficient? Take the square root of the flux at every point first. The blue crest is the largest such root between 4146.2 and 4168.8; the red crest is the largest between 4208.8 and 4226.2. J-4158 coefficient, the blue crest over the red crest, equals 1.0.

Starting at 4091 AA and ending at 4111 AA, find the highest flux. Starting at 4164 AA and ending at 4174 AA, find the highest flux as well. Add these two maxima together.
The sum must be 106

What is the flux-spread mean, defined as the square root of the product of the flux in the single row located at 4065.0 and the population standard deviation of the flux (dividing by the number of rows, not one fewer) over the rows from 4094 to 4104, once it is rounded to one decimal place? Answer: 24.0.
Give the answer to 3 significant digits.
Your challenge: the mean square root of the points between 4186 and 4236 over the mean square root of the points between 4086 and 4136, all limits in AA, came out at 0.945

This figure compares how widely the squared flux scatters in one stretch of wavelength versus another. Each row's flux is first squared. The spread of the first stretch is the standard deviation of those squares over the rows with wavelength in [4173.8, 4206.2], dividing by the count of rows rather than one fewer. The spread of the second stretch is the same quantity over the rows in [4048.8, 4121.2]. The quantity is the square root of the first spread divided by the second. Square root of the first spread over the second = 0.26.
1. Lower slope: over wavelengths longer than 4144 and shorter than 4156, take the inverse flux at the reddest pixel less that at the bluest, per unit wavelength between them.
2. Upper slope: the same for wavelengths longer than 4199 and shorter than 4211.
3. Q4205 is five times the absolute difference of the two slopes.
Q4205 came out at 0.0017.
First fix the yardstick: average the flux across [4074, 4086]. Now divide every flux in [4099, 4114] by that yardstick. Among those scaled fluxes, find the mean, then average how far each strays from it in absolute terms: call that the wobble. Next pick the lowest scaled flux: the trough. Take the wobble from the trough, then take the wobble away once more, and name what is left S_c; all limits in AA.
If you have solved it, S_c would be -0.62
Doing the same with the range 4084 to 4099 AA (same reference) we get 0.65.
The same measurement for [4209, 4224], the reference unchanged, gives 0.51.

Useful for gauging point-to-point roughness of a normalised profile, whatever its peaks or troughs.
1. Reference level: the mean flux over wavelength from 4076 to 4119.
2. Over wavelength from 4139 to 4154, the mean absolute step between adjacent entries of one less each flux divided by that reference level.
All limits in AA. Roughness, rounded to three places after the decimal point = 0.027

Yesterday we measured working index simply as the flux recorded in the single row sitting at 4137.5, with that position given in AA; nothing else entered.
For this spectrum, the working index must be 25.3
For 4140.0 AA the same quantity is 22.1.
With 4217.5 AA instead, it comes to 23.5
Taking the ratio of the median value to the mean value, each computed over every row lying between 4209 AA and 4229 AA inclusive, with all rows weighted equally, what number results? 1.02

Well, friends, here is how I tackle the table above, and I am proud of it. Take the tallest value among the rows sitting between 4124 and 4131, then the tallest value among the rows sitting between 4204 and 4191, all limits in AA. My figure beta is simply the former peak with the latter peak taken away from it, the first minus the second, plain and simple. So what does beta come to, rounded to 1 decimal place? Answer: 0.3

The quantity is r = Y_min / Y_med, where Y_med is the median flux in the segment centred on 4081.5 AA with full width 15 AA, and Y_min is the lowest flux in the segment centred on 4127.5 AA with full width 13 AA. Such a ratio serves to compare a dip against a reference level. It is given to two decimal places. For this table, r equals 0.77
